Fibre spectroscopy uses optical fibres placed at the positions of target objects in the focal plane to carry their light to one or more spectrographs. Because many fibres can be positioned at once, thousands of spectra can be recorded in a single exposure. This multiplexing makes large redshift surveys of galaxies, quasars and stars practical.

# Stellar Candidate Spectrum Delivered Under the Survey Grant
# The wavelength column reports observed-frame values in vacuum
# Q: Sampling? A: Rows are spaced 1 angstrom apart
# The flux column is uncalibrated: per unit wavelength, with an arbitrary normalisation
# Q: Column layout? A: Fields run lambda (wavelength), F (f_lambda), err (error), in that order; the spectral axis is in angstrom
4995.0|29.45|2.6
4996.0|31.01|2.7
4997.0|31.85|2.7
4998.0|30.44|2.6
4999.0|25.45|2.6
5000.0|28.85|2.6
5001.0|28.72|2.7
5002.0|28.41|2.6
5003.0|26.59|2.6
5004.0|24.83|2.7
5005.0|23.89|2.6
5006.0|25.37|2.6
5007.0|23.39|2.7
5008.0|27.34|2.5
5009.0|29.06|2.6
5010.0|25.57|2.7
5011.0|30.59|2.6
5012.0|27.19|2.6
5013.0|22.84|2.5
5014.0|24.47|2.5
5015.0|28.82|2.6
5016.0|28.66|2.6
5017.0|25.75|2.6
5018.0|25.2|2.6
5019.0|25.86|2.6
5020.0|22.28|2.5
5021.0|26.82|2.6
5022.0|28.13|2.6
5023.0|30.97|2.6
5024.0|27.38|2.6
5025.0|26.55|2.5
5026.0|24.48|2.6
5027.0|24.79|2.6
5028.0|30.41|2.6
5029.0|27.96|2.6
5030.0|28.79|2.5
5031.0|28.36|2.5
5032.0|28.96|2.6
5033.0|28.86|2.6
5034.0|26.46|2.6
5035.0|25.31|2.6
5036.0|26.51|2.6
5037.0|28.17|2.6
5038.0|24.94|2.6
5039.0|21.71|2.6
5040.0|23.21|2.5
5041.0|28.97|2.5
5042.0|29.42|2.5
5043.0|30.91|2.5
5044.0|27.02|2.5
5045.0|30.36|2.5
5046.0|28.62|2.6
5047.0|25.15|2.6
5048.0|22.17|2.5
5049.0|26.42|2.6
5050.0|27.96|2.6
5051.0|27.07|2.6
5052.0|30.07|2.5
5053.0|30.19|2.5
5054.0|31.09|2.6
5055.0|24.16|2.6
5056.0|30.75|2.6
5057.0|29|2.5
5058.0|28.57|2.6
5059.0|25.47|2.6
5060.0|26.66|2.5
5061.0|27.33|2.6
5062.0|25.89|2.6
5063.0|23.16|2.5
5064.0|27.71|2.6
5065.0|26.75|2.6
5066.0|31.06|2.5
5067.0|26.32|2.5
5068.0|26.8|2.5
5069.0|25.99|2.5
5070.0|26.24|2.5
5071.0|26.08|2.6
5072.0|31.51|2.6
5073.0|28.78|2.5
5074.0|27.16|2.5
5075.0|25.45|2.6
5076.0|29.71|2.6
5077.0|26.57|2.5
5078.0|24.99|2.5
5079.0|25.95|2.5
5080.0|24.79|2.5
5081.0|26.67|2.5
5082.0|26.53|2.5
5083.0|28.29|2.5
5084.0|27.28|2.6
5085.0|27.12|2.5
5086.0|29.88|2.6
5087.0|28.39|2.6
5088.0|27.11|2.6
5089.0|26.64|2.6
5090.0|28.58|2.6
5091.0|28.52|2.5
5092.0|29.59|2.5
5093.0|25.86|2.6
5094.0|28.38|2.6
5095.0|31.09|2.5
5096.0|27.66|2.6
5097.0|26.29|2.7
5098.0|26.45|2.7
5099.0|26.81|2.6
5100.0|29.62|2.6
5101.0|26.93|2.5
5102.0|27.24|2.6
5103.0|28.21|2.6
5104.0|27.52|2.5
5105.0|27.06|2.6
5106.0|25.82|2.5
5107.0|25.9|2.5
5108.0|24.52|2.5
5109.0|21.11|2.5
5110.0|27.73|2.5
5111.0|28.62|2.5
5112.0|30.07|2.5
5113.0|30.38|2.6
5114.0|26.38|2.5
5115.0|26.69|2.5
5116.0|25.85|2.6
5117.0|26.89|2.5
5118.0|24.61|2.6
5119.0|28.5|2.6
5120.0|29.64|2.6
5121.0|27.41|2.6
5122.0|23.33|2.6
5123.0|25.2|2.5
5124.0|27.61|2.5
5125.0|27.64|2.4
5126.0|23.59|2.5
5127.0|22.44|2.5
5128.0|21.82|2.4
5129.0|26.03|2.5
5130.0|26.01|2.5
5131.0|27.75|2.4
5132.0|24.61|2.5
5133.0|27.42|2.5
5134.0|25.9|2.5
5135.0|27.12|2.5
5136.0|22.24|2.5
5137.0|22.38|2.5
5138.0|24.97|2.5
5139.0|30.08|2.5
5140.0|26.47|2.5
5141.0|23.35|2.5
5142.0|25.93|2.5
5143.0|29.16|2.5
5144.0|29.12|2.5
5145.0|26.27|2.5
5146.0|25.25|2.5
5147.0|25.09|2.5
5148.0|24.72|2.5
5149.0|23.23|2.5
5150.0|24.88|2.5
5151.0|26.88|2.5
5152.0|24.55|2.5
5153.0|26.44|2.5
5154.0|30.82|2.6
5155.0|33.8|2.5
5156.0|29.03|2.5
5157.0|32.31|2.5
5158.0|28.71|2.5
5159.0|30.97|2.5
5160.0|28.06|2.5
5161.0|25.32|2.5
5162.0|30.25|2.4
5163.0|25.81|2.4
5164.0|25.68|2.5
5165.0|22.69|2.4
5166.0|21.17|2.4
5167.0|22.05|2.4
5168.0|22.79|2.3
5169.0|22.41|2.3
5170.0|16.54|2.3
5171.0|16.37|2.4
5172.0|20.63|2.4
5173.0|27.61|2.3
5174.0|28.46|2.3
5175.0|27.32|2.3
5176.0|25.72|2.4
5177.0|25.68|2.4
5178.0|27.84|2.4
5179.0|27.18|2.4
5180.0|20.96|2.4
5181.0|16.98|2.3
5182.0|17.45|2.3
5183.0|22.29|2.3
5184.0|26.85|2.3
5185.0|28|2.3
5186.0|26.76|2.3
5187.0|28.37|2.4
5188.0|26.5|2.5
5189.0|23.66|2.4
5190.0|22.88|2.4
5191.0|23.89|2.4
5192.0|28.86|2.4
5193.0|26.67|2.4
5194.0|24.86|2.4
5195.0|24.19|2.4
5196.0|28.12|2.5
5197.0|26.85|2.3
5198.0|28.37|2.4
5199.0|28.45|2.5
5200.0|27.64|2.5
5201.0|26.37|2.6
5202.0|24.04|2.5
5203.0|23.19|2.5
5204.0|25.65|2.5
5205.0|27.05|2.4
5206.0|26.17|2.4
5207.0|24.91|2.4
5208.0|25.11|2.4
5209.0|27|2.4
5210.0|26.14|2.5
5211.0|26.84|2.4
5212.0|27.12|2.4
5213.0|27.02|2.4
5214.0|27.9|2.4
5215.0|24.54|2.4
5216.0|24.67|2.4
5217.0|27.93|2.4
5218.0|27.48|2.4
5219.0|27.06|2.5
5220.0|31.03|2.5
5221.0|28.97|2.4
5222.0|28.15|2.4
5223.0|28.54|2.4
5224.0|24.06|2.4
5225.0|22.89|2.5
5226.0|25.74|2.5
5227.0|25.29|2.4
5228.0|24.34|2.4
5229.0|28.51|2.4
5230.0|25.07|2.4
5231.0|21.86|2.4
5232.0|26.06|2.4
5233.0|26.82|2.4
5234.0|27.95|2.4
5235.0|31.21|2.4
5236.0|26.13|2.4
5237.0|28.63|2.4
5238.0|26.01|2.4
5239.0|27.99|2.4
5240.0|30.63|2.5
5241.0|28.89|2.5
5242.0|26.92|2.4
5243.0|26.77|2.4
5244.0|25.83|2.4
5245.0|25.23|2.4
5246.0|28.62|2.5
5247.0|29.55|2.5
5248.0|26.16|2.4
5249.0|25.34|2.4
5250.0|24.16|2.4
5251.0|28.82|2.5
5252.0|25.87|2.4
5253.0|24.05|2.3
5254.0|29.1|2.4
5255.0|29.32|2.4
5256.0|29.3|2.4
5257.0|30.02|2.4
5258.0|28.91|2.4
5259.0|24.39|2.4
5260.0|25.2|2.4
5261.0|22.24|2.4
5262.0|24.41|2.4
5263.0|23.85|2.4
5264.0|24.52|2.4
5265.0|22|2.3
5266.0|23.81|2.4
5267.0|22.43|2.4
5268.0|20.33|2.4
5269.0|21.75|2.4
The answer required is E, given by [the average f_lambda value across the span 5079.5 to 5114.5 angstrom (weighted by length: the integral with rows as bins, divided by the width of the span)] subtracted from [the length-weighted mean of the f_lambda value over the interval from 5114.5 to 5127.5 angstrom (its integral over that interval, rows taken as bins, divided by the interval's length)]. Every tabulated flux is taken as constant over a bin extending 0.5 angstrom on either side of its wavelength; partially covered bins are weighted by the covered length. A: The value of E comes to -1.3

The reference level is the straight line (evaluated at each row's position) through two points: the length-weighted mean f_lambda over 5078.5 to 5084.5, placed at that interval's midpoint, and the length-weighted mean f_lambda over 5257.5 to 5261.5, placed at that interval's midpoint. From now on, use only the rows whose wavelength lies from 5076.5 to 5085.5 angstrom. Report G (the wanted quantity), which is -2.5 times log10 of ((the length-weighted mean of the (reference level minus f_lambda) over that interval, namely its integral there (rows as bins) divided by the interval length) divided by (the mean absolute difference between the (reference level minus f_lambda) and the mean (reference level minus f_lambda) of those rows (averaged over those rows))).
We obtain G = 2.1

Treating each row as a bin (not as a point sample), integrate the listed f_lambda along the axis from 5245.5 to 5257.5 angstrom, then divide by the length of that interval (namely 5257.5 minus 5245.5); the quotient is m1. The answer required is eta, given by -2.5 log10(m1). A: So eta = -3.60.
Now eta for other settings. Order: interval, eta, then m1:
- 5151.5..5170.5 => -3.55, 26.3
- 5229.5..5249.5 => -3.58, 27.1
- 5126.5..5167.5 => -3.55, 26.3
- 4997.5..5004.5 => -3.60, 27.6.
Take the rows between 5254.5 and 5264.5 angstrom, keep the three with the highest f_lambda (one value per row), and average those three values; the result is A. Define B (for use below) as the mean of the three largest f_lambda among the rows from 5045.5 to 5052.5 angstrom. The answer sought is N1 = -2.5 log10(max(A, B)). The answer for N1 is -3.68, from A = 29.5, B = 28.9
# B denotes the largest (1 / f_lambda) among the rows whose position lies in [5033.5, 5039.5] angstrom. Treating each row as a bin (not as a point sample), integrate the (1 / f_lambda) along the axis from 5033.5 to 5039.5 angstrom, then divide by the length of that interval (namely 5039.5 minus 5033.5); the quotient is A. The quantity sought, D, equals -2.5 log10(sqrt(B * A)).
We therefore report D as 3.43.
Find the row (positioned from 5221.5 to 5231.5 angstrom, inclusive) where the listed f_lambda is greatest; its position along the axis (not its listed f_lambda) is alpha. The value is 5223.0 angstrom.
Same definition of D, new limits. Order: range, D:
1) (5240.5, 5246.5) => 3.54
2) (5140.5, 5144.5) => 3.49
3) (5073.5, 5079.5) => 3.53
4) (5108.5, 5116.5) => 3.44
